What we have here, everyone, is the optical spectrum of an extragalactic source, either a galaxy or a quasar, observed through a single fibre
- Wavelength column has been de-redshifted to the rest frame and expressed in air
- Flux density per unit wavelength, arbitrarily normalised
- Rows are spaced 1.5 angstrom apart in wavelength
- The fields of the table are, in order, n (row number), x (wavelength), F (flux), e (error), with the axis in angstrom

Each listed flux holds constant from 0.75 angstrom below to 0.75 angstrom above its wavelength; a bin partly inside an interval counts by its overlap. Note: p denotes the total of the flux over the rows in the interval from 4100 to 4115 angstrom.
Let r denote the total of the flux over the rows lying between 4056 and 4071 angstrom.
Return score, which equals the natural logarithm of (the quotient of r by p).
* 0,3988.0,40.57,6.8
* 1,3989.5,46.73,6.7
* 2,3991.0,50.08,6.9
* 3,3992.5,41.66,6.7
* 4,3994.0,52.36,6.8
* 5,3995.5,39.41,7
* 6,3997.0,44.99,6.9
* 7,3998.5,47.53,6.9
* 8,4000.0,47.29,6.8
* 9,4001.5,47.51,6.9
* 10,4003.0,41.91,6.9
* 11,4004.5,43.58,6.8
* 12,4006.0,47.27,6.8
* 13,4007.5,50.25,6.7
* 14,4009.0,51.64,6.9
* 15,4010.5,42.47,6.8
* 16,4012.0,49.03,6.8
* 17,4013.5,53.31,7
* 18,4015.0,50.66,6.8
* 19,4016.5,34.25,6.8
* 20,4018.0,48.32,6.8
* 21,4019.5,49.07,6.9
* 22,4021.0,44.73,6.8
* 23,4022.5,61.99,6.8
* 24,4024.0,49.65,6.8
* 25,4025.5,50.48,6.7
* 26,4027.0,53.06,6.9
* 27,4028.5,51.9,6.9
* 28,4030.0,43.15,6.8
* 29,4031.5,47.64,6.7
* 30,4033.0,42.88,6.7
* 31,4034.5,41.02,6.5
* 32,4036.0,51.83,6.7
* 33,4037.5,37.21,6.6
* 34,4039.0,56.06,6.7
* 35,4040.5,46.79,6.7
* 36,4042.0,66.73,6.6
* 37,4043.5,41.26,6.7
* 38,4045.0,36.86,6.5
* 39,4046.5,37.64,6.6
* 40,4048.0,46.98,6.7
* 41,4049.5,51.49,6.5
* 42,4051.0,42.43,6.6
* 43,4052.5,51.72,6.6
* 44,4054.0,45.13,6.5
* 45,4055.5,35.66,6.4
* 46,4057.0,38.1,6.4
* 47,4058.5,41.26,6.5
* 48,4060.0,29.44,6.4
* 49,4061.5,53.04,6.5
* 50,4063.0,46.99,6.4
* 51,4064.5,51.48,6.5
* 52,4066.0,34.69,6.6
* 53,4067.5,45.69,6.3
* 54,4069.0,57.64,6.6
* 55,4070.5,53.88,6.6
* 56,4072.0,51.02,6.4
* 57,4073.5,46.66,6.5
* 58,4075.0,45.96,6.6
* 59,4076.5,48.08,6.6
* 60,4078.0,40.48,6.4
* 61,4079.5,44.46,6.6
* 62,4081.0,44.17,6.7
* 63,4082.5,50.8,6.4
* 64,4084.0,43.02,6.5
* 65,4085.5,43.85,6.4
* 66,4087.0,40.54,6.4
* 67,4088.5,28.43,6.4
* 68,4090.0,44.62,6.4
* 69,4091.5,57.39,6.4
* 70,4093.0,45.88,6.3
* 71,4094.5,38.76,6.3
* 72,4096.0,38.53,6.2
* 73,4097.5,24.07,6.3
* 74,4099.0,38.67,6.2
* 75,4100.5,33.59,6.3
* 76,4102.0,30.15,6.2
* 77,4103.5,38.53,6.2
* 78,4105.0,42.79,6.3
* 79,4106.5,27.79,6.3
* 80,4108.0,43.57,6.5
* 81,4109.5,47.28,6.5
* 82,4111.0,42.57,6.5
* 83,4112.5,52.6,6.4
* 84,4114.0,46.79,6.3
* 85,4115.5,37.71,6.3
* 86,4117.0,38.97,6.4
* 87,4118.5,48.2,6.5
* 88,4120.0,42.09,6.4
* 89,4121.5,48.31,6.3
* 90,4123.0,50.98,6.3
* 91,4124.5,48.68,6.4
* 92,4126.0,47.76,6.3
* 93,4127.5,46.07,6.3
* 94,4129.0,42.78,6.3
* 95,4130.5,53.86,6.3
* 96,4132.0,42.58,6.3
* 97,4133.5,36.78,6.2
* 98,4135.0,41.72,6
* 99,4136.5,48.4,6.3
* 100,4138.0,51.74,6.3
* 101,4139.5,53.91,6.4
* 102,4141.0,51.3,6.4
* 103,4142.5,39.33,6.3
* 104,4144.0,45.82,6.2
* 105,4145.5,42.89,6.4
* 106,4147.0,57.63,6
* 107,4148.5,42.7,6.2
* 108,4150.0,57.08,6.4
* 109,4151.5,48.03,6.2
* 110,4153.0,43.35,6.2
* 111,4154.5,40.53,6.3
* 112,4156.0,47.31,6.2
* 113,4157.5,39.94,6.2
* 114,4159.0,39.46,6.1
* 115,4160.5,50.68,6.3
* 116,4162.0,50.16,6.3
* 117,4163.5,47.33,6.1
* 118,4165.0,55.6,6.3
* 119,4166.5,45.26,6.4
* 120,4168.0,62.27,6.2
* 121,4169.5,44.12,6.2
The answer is 0.11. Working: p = 406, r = 452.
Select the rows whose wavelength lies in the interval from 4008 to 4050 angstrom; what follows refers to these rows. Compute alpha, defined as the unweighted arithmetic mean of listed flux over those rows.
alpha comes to 47.8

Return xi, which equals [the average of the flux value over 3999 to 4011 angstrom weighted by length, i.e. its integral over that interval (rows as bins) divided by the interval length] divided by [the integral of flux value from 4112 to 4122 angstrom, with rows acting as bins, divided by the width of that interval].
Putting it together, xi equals 1.04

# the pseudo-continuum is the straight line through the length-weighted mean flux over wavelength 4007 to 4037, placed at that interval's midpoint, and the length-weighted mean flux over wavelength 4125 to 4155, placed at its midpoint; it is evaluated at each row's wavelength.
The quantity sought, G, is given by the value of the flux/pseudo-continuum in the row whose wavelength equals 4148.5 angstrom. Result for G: 0.91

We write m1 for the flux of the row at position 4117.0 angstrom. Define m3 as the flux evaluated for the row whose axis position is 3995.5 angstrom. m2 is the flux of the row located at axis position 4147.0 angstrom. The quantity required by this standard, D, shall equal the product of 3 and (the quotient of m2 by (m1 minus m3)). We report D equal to -393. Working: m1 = 38.97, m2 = 57.63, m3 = 39.41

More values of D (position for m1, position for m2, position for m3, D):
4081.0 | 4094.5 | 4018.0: -28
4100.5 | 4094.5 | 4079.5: -11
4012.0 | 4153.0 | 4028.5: -45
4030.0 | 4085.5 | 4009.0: -15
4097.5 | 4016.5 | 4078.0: -6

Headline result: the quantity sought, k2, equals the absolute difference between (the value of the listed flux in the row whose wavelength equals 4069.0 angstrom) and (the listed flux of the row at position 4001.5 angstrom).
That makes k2 10.1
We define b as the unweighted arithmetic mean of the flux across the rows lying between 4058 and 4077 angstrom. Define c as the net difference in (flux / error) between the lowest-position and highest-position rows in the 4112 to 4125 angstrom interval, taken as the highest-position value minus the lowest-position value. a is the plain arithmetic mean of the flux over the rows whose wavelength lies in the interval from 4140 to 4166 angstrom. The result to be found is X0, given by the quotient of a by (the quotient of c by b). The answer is -3577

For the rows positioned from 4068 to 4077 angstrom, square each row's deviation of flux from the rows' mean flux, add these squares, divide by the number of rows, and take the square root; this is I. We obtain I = 4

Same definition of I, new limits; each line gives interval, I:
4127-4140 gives 6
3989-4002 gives 4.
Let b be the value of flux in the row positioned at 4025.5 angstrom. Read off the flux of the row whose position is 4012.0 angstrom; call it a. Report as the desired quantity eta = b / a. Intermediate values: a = 49.03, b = 50.48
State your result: 1.03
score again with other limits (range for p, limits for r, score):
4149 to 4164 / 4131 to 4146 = -0.02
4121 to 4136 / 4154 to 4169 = 0.04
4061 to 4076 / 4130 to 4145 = -0.05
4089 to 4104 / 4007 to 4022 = 0.19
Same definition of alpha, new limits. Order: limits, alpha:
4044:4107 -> 42.6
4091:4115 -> 40.6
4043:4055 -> 44.2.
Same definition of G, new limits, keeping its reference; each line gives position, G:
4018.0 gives 1.00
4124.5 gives 1.04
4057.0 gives 0.80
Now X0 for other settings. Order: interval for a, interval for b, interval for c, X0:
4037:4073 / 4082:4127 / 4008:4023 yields 1181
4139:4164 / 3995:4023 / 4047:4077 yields 8099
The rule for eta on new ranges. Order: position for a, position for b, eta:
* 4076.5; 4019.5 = 1.02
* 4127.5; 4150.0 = 1.24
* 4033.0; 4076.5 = 1.12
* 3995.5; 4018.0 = 1.23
